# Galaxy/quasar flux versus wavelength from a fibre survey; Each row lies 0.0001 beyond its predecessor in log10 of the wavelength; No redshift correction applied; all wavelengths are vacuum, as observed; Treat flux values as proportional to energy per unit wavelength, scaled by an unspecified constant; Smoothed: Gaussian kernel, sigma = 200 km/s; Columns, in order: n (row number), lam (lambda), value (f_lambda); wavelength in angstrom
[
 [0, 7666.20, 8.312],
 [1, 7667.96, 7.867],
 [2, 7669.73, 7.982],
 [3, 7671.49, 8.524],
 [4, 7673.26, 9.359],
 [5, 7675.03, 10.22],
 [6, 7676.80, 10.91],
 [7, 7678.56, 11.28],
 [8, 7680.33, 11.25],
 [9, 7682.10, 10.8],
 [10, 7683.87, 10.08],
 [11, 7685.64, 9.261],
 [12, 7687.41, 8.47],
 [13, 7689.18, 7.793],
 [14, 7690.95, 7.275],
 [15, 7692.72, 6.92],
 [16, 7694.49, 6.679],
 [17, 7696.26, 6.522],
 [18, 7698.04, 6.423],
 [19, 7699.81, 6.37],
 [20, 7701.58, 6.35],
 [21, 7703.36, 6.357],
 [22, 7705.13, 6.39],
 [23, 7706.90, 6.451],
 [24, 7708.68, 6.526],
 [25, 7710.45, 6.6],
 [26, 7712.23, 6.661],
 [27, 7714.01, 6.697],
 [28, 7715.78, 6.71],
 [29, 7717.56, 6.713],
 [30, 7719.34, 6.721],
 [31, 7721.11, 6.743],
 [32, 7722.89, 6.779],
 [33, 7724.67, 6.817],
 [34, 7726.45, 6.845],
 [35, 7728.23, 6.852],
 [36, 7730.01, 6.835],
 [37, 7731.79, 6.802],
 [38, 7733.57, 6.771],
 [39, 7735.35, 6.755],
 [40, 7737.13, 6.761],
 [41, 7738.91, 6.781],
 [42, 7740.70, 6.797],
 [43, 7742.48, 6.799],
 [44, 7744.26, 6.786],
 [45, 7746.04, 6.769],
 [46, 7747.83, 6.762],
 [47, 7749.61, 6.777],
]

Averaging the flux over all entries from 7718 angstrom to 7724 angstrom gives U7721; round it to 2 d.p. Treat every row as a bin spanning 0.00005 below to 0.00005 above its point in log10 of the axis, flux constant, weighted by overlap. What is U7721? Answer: 6.75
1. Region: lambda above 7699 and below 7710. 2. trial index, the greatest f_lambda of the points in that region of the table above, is 6.526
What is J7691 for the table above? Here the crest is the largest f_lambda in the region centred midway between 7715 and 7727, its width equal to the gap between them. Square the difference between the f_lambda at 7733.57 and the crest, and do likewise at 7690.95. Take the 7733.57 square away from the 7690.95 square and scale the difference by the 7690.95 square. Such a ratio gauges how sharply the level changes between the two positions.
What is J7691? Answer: 0.970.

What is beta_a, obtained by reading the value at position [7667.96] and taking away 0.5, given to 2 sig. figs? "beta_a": 7.4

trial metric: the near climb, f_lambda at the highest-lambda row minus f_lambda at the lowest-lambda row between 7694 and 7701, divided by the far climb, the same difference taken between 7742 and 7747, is 10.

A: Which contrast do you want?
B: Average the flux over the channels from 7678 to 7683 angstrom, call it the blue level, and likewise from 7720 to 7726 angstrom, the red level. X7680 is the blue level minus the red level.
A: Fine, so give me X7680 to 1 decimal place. 4.3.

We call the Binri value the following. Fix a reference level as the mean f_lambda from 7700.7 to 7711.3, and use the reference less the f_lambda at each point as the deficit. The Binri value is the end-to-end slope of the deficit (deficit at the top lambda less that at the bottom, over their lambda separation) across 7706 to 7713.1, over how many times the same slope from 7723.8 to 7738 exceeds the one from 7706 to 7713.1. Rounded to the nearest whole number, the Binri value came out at 0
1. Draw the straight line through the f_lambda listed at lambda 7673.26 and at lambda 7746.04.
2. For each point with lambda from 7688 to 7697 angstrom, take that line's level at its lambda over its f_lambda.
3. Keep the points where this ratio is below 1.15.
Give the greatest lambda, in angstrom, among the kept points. 7689.18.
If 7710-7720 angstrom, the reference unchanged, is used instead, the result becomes 7719.34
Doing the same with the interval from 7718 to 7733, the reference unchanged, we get 7731.79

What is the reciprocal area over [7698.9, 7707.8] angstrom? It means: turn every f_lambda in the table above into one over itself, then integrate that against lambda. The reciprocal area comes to 1.39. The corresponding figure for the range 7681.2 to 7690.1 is 0.97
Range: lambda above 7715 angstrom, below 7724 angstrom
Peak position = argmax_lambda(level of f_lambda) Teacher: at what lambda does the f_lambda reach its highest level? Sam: 7722.89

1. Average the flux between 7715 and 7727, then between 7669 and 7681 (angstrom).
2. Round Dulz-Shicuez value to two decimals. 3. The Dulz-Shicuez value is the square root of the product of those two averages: 8.19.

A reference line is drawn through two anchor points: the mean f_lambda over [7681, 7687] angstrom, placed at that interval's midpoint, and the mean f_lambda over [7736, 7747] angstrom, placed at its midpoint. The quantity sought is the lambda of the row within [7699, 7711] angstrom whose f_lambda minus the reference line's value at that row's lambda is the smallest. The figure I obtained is 7699.81 angstrom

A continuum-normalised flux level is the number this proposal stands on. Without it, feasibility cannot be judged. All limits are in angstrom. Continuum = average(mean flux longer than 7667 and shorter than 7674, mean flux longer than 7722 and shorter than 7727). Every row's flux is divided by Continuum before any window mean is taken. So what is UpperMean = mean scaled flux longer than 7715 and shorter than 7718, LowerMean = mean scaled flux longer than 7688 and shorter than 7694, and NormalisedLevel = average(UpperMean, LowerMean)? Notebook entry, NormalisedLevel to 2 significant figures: 0.92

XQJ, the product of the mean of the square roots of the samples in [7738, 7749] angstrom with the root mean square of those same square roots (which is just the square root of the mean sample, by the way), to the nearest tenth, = 6.8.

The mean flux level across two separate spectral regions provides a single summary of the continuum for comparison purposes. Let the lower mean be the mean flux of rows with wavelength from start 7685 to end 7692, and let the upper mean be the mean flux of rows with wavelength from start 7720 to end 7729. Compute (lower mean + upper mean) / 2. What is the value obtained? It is 7.5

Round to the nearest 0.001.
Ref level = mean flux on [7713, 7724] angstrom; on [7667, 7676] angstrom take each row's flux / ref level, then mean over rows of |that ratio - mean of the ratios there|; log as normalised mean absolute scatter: 0.119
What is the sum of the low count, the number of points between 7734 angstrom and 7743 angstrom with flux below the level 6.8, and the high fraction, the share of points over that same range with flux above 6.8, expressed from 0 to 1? 5.0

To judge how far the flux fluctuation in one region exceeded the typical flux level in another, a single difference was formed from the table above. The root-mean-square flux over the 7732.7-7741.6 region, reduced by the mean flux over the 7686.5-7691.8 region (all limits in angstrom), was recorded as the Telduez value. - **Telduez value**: -1.1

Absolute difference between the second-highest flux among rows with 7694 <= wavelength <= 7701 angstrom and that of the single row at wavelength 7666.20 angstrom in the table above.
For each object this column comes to 1.8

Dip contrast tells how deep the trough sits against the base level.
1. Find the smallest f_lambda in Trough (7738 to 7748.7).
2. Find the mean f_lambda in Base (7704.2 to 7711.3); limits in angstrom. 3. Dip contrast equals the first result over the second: 1.04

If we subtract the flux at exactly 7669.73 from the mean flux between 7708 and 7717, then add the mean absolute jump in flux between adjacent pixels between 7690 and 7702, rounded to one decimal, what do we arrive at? -1.2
